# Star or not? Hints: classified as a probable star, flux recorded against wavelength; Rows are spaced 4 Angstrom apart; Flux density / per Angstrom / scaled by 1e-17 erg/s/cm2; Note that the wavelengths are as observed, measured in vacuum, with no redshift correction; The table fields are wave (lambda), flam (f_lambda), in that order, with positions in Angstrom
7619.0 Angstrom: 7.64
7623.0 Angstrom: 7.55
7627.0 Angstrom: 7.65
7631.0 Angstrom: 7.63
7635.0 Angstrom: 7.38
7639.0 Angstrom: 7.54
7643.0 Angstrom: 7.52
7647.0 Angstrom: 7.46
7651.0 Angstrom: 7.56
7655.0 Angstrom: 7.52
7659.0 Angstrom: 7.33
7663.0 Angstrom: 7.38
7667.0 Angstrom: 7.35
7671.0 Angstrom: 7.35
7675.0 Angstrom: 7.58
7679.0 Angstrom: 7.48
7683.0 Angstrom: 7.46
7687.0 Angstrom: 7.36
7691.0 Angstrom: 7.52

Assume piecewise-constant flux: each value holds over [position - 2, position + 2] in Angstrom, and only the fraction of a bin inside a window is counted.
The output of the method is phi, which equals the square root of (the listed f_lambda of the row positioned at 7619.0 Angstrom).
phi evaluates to 2.76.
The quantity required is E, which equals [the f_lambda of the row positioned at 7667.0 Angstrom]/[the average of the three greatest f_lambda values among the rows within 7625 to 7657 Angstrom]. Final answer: 0.97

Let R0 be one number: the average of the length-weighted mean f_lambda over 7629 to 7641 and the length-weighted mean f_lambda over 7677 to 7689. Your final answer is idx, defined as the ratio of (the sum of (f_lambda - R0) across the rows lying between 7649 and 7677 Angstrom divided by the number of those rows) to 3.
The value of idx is -0.01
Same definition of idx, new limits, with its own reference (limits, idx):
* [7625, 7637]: 0.03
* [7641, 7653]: 0.01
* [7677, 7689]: -0.01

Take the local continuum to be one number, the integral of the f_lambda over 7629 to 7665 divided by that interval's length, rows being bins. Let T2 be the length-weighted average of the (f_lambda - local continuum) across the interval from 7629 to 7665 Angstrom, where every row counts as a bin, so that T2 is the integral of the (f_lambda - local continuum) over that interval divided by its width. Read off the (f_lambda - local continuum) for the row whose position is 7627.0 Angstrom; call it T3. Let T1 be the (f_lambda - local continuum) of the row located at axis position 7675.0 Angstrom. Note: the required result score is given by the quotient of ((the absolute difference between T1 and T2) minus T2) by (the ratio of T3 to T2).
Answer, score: 0.000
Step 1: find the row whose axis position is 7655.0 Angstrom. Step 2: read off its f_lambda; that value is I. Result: 7.52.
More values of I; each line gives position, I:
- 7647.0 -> 7.46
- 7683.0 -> 7.46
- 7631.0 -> 7.63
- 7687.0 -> 7.36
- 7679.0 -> 7.48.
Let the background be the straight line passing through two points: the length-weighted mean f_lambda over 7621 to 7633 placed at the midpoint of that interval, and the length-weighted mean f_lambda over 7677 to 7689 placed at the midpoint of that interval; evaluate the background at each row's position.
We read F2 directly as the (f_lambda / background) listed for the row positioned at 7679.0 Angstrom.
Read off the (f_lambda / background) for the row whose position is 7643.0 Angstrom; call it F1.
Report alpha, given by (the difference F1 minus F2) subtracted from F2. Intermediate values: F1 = 0.995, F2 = 1.00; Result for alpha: 1.01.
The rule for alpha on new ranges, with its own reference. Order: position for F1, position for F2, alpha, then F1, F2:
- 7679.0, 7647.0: 0.97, 1.005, 0.99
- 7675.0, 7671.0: 0.95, 1.016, 0.98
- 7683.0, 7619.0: 1.00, 1.004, 1.00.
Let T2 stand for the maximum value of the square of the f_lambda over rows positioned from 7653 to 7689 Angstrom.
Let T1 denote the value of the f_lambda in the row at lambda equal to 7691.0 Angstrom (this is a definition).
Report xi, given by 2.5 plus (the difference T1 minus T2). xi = -47.4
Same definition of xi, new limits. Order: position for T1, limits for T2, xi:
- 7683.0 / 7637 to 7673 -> -47.2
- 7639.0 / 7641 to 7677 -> -47.4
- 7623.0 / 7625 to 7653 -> -48.5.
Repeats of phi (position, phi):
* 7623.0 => 2.75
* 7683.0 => 2.73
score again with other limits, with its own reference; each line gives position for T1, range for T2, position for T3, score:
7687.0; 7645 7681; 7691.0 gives -0.103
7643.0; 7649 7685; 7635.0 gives 0.038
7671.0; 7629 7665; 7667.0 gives 0.000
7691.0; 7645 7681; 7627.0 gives -0.022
